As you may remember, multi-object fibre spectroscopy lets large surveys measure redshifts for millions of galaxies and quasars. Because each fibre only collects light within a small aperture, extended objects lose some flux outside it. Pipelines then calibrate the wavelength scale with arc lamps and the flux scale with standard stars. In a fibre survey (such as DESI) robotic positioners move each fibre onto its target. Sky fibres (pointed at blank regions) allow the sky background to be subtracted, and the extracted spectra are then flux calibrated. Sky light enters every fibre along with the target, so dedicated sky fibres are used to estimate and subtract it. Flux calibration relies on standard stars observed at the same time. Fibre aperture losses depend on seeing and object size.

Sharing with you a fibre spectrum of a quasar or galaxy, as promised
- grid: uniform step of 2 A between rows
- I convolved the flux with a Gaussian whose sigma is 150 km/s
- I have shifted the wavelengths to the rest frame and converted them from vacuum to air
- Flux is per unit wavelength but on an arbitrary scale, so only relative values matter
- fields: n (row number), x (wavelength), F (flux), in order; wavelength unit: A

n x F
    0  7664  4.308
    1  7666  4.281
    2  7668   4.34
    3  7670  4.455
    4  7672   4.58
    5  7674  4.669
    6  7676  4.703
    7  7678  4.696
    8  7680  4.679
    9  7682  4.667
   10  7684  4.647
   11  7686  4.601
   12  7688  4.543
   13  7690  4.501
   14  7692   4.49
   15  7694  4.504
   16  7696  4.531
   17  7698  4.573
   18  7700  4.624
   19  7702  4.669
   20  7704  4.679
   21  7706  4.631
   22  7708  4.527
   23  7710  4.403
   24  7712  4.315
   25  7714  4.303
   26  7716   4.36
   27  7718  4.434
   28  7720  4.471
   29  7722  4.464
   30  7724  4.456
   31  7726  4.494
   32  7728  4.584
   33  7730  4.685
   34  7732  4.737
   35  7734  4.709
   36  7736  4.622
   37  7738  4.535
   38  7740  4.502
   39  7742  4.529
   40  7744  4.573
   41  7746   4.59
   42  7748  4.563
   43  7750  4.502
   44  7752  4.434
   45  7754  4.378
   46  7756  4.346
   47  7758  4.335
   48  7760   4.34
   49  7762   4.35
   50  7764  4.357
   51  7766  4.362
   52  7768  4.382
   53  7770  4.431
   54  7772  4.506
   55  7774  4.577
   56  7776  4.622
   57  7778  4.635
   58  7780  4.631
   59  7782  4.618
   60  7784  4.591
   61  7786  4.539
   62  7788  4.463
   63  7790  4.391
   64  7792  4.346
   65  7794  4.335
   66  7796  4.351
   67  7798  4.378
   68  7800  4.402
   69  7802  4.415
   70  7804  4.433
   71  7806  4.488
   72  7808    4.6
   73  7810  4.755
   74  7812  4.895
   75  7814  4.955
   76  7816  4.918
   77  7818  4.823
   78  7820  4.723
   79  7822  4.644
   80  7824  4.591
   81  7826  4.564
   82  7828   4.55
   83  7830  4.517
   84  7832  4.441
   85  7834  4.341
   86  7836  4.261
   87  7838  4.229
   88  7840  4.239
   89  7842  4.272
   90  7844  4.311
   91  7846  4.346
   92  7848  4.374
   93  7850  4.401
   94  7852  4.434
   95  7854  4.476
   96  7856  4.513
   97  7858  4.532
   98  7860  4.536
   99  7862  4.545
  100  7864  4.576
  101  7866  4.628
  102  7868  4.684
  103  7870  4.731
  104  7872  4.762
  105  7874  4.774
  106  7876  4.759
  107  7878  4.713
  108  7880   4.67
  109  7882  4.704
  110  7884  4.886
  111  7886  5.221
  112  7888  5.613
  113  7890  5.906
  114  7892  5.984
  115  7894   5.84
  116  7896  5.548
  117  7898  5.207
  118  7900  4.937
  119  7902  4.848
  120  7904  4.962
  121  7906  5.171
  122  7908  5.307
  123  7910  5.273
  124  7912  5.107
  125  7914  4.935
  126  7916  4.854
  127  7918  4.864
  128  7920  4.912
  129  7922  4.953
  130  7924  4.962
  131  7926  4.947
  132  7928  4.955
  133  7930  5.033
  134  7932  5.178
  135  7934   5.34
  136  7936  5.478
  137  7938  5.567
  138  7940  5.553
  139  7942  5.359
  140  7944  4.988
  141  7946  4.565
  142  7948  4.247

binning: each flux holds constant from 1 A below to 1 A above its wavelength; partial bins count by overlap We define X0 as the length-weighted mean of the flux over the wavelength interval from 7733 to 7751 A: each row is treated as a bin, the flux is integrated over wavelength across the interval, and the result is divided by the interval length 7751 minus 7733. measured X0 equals 4.57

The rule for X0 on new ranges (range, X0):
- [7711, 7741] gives 4.51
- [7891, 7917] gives 5.23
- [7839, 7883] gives 4.54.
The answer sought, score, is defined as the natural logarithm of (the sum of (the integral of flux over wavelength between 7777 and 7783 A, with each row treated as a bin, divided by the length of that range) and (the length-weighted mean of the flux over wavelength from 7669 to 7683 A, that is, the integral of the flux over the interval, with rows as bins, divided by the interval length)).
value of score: 2.23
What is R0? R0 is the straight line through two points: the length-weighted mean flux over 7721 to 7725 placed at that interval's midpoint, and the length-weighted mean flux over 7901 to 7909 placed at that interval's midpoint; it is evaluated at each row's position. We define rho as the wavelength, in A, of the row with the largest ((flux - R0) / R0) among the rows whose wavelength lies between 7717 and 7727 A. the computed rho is 7726 A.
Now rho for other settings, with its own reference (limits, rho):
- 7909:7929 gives 7910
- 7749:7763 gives 7750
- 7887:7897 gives 7892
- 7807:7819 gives 7814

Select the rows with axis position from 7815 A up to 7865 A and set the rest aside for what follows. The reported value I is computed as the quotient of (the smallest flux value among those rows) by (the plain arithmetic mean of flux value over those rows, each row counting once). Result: 0.943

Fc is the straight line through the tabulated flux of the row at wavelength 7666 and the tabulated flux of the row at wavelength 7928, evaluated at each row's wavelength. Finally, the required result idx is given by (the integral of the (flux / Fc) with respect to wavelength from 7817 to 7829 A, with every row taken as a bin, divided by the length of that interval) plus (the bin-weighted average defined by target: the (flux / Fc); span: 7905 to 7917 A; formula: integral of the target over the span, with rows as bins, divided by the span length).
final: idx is 2.03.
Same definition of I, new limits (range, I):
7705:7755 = 0.954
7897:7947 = 0.897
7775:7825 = 0.946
